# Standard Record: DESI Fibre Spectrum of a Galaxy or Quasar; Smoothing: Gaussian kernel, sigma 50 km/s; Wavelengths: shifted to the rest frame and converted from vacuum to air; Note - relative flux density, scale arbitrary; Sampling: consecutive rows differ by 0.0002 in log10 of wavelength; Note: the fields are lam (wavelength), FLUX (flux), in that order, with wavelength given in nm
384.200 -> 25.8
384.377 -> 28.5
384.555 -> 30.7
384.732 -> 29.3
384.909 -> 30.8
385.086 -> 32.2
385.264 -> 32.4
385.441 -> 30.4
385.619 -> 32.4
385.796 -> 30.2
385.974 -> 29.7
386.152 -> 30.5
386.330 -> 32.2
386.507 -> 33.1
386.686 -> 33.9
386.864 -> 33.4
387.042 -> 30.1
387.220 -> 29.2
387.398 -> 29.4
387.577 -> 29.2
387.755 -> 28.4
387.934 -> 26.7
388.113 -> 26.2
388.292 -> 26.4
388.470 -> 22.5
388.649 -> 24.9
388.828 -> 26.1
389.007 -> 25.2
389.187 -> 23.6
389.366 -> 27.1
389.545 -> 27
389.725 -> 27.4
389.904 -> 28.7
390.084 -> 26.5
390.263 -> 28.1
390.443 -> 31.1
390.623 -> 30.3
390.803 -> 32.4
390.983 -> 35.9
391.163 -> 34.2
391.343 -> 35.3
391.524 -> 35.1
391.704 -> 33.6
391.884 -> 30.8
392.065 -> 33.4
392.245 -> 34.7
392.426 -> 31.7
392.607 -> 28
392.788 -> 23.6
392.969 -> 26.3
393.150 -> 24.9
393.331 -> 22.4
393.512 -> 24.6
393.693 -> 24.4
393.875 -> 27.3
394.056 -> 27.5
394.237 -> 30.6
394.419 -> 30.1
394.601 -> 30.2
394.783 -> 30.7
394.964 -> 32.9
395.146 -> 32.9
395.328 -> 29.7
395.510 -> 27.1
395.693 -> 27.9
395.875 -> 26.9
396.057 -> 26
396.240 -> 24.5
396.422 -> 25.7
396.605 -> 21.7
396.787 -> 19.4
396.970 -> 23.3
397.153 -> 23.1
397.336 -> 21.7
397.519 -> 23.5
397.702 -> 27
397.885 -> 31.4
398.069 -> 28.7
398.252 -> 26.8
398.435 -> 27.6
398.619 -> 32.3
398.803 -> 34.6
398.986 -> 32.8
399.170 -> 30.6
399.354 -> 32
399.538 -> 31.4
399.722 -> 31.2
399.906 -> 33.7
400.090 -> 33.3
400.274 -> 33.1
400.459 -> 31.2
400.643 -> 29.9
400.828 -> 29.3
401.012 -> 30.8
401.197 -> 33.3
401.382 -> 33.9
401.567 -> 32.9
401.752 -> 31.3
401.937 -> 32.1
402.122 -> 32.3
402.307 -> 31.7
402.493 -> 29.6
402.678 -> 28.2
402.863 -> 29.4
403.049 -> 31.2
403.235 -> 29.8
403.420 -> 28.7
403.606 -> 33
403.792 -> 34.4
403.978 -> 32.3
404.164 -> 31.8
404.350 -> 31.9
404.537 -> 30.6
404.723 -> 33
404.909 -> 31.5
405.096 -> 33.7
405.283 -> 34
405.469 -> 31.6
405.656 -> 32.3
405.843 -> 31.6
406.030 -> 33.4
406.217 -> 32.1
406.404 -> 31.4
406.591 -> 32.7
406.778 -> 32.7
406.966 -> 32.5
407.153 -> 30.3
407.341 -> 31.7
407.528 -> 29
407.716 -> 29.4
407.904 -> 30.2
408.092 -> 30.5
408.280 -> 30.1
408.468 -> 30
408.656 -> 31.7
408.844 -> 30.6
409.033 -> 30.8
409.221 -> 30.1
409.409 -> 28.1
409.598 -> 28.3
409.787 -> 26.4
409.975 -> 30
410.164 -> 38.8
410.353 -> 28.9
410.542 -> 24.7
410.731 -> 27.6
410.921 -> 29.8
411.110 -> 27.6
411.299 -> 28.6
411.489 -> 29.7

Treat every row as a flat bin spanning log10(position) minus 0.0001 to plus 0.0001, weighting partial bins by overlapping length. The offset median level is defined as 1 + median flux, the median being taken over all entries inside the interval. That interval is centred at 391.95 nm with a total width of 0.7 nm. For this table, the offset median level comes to 34.5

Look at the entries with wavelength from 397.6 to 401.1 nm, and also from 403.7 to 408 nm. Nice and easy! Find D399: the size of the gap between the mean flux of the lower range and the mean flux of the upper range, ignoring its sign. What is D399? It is 1.0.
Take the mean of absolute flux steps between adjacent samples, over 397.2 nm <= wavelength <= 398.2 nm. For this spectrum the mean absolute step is 3.1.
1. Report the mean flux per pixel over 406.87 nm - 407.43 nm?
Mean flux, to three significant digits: 31.5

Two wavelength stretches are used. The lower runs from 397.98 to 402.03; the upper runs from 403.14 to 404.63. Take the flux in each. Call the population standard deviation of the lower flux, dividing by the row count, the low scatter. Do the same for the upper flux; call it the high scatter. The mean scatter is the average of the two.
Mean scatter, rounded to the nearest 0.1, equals 1.9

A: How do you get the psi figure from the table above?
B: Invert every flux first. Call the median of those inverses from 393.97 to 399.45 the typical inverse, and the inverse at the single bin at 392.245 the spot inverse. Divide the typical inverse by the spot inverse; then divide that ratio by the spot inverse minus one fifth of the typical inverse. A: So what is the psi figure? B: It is 58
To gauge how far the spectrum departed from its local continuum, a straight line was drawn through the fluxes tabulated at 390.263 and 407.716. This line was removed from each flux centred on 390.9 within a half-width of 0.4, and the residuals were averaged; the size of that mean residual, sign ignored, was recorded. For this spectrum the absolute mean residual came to 5.1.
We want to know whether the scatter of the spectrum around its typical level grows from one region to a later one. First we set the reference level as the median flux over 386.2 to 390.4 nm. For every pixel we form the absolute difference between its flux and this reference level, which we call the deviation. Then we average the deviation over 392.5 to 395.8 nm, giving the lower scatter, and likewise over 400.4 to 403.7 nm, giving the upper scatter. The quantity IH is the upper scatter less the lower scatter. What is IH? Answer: 1.13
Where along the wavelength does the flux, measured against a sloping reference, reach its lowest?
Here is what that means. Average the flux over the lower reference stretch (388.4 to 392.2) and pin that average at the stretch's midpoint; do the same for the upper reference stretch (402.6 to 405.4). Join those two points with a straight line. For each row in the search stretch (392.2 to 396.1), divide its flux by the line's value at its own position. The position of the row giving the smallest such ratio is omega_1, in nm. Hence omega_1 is 393.331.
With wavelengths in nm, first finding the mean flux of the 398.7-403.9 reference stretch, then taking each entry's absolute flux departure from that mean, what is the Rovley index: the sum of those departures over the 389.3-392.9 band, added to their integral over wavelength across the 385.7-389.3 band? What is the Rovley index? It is 74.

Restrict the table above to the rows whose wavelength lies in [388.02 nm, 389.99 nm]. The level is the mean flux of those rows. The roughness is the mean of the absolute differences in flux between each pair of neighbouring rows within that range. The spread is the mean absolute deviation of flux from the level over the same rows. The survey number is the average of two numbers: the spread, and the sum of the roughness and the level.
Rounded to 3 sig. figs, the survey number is 14.4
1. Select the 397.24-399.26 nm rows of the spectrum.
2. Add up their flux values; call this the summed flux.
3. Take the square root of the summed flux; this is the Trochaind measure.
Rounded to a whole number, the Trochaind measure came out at 18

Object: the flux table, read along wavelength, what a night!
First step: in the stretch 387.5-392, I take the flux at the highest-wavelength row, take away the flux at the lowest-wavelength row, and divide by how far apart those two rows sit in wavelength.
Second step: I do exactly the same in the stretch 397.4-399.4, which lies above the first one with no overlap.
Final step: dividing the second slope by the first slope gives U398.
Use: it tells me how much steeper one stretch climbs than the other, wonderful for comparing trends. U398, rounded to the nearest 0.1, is 12.5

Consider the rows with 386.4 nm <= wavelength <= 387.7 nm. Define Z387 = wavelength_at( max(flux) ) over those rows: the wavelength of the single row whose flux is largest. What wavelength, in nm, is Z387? 386.686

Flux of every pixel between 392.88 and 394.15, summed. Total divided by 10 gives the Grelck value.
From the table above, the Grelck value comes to 17.7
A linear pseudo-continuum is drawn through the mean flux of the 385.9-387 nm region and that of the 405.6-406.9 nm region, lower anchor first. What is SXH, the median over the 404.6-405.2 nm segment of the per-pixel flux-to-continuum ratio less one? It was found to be 0.02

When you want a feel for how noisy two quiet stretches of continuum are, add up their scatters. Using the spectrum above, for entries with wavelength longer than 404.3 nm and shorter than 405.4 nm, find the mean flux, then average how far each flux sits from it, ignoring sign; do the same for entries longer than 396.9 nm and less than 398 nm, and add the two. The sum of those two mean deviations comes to 3.92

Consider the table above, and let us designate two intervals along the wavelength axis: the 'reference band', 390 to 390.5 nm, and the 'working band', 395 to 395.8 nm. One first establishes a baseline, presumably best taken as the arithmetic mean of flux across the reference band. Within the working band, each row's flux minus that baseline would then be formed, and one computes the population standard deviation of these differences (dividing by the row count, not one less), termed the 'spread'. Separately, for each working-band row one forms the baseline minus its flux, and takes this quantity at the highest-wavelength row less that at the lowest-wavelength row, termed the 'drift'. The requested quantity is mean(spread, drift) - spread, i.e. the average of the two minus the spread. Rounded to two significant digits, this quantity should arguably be 1.4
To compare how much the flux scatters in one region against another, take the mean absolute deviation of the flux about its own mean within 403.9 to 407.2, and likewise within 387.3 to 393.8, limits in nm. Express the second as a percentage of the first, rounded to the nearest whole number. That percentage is 422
